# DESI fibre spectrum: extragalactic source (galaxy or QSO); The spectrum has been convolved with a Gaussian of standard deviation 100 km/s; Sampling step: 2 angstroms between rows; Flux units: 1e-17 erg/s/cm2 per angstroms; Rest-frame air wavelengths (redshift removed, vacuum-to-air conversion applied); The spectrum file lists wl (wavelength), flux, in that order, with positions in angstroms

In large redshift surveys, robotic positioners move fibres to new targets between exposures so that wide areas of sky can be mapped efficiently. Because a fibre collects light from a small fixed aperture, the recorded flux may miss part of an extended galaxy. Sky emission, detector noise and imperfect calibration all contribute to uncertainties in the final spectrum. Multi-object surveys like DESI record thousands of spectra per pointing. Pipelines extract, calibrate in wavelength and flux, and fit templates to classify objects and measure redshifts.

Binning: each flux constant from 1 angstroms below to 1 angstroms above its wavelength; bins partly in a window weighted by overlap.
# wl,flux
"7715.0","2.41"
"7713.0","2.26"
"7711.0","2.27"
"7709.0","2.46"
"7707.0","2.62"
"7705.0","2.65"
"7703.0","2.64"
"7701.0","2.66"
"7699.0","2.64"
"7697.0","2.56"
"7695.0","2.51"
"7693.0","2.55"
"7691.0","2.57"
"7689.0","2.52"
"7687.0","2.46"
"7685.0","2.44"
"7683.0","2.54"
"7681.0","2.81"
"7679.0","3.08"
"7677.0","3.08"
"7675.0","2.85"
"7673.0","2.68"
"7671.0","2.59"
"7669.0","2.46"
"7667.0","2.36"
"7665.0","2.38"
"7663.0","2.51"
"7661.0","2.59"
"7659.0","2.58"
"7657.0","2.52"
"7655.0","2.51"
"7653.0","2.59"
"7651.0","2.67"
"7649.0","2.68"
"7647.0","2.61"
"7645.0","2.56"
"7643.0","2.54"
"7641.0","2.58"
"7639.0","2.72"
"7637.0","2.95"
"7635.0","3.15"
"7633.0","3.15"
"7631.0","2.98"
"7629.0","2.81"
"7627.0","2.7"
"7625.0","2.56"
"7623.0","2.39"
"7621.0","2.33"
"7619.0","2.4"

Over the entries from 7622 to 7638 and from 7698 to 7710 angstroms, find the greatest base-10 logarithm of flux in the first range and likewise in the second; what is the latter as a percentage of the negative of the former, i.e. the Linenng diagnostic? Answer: -85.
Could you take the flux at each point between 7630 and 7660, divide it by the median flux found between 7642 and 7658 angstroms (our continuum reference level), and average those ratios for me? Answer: 1.06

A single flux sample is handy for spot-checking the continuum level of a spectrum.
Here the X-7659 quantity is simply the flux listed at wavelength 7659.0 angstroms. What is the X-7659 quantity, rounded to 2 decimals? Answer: 2.58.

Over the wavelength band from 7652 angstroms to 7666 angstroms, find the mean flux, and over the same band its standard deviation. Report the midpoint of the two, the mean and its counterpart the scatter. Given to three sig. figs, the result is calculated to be 1.30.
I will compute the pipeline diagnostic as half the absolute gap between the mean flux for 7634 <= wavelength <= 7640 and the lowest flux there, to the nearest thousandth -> 0.110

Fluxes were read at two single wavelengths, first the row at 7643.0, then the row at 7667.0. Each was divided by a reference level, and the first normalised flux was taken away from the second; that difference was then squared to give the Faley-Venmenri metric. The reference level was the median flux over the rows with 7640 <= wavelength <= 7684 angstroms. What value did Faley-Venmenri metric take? 0.005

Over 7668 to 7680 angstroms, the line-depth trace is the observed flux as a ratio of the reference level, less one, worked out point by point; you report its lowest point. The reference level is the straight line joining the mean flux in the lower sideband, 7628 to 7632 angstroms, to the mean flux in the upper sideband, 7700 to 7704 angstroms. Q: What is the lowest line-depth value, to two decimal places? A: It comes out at -0.11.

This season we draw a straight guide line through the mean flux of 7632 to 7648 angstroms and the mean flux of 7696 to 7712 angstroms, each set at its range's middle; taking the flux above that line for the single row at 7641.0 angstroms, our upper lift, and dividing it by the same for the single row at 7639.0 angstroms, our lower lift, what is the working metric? 3.0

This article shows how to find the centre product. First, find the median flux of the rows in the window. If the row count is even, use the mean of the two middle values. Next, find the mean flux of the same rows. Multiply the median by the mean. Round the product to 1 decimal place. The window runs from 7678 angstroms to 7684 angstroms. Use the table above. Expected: 7.9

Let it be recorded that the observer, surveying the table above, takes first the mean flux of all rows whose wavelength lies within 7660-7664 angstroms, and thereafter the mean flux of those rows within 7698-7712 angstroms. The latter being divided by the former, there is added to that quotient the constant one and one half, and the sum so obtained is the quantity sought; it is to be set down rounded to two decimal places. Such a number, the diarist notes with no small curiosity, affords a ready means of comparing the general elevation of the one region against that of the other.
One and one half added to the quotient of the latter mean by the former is 2.51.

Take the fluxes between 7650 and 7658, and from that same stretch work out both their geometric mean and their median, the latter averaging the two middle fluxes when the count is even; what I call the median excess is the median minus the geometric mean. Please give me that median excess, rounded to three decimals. -0.017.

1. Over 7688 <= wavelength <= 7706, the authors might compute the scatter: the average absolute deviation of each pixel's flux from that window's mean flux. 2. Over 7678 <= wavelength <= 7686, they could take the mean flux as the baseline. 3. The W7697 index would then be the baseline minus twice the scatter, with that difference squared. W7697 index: 6.8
